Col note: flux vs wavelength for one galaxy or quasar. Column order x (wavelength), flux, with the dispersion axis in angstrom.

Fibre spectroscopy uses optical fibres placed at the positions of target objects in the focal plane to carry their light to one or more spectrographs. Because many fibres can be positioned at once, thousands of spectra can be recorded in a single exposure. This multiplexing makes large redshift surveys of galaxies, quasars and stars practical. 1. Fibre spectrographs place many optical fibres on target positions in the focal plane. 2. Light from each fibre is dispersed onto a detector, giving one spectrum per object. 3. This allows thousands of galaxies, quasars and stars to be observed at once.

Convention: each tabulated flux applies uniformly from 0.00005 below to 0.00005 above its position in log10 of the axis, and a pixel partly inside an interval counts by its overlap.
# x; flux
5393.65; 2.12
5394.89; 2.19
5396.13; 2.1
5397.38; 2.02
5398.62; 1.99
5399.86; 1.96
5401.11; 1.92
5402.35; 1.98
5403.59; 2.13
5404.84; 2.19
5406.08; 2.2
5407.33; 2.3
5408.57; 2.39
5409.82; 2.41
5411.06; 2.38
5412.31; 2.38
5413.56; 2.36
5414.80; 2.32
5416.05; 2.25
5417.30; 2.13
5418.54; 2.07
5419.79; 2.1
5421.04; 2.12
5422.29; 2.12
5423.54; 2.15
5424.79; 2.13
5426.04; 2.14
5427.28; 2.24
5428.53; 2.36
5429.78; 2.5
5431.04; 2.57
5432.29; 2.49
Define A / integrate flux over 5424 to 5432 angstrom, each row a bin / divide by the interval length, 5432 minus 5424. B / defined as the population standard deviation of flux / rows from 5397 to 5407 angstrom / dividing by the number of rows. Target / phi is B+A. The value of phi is 2.43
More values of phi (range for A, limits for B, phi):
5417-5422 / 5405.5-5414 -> 2.17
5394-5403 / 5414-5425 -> 2.10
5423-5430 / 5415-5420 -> 2.31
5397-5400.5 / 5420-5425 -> 2.00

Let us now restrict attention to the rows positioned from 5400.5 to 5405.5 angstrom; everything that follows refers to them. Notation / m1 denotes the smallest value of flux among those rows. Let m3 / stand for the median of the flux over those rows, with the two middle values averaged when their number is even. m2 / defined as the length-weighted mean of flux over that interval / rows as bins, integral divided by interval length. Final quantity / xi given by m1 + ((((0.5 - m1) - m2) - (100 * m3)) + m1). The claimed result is -205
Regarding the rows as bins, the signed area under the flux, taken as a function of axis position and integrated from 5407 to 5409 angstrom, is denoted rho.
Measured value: 5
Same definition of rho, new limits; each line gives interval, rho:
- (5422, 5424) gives 4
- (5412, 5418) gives 14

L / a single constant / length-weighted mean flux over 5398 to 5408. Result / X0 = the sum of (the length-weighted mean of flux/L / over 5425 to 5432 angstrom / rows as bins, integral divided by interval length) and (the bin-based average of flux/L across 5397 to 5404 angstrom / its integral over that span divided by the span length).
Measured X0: 2.09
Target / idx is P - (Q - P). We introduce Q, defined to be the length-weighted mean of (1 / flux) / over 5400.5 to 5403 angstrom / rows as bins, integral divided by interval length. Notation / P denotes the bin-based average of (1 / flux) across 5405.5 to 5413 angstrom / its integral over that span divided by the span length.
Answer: 0.34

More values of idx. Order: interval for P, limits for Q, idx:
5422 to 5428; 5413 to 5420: 0.47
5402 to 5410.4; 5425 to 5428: 0.44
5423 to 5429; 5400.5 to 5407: 0.43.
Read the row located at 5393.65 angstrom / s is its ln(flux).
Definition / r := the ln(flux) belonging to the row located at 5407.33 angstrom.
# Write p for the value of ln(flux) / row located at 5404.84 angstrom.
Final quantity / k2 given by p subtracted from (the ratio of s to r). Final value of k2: 0.12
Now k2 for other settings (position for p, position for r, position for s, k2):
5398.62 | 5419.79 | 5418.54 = 0.29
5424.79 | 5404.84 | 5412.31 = 0.35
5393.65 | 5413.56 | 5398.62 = 0.05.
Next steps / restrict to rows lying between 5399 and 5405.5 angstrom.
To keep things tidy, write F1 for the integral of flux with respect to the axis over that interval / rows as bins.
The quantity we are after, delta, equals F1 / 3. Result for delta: 4.41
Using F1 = 13.2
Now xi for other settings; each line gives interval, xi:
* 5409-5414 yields -238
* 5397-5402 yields -197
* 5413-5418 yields -228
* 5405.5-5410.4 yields -234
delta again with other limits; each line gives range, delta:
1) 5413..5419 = 4.46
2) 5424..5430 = 4.52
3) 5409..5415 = 4.75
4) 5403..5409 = 4.48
